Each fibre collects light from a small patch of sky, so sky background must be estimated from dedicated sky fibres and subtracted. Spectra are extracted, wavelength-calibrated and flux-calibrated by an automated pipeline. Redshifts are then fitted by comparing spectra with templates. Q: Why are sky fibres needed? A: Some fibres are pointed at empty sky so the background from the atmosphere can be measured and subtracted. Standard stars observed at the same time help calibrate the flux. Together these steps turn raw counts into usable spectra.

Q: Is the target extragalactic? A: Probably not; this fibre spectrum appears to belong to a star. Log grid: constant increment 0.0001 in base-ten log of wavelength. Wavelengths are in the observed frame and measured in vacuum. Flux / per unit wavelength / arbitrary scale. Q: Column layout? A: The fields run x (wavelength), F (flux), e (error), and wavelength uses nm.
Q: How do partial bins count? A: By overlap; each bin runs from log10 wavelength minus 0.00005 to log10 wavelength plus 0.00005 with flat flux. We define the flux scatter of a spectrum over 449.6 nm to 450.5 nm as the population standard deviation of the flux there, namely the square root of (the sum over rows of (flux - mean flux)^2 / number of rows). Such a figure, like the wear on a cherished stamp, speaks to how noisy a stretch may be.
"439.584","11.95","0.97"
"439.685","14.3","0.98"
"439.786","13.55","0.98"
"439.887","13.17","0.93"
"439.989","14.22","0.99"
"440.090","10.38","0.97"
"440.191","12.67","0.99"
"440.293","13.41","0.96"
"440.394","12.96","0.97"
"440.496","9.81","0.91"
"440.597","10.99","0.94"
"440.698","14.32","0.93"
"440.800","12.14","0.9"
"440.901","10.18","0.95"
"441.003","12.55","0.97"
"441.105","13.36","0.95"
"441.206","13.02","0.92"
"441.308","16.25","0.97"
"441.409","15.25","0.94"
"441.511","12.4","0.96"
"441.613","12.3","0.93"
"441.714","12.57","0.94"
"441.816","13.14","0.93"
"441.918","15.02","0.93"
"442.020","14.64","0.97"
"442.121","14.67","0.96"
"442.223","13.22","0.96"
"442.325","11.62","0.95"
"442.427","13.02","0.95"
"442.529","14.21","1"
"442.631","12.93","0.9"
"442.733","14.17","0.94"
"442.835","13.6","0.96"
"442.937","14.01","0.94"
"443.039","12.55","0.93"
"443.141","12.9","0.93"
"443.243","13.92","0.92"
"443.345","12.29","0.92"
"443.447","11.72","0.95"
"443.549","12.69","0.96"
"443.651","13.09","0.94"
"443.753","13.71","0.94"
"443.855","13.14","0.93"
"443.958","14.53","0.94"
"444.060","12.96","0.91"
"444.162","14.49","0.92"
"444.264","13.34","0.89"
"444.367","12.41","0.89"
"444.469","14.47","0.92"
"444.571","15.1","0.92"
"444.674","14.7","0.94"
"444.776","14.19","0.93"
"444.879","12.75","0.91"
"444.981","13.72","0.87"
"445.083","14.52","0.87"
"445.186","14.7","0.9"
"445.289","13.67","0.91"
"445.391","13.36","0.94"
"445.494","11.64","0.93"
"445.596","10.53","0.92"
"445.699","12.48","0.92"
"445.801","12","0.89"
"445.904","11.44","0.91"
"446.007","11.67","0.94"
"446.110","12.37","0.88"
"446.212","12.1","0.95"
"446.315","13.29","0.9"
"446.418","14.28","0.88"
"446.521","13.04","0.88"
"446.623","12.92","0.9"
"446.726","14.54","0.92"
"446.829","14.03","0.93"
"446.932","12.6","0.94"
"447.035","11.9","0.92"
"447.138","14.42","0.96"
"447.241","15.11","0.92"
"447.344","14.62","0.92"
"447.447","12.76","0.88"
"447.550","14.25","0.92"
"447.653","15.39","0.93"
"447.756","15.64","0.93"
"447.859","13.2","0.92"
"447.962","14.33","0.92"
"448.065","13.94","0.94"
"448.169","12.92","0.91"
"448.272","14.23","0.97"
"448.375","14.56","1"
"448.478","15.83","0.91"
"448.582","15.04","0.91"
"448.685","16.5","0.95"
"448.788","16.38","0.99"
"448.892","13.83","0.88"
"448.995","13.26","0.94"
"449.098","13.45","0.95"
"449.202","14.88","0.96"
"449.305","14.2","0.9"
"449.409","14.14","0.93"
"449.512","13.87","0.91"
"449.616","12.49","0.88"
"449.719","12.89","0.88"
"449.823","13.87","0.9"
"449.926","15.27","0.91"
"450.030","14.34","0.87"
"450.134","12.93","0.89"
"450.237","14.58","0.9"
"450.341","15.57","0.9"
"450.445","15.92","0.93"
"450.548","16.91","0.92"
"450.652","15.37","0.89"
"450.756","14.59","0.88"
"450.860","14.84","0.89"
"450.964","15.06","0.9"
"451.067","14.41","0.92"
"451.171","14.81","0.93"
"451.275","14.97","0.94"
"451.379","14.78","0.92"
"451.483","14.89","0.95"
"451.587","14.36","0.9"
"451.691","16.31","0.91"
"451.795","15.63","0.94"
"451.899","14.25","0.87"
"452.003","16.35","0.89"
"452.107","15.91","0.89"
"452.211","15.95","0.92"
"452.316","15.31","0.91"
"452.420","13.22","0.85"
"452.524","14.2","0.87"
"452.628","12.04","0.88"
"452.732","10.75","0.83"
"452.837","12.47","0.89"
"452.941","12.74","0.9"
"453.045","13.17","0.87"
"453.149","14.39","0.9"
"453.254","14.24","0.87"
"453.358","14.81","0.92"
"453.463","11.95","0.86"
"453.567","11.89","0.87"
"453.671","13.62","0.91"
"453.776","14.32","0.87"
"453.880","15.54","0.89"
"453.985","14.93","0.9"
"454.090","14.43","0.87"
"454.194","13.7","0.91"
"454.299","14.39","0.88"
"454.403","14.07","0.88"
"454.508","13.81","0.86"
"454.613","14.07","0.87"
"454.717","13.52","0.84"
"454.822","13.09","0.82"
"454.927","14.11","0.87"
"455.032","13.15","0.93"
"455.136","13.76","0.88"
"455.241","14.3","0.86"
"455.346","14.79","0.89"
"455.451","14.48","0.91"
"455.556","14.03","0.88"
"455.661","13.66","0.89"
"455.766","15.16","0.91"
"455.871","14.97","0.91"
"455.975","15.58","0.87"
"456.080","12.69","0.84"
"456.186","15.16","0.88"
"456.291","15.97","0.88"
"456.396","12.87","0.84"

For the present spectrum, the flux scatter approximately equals 1.2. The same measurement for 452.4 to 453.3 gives 1.1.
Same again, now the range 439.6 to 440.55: 1.5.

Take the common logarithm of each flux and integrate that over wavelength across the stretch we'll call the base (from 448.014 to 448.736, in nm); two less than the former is -1.16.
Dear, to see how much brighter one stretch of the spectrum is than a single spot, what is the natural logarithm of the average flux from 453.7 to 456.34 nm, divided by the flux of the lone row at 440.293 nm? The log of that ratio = 0.06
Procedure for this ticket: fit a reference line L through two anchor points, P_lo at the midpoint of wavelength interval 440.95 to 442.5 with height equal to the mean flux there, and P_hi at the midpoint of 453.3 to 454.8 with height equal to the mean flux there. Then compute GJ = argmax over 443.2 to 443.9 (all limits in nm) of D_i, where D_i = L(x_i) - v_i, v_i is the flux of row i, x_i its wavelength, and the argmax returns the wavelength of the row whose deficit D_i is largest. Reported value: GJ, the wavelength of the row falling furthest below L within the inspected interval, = 443.447 nm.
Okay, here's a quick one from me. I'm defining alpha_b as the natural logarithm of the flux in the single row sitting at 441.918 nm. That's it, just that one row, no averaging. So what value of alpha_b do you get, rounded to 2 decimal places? 2.71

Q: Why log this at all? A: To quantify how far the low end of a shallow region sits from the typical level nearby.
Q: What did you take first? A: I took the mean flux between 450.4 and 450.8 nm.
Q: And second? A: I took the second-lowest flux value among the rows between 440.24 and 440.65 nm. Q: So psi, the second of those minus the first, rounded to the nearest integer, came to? -5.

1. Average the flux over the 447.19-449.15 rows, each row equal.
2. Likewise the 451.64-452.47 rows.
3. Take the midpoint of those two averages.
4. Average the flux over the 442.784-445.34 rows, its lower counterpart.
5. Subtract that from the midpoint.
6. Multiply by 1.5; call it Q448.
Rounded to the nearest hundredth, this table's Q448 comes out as 2.04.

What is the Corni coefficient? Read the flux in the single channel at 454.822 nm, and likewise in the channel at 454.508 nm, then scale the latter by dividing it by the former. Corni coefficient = 1.06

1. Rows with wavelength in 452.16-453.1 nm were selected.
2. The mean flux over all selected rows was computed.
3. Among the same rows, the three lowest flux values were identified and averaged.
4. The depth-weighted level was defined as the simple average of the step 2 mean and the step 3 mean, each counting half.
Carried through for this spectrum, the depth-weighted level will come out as 12.5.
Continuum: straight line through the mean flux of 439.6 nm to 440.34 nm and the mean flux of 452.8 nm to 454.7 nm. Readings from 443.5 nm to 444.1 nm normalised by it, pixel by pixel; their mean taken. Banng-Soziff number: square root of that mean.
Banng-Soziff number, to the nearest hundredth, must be 1.00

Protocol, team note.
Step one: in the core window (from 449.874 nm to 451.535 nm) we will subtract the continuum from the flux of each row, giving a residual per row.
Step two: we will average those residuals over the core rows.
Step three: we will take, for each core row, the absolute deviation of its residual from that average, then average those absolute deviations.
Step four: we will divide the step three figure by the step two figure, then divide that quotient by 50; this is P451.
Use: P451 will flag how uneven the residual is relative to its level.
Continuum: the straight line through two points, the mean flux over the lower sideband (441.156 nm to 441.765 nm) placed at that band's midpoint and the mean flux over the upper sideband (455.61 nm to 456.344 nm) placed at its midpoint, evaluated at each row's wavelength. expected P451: 0.02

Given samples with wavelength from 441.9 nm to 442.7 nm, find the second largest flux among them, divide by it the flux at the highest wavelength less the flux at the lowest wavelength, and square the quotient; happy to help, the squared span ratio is 0.020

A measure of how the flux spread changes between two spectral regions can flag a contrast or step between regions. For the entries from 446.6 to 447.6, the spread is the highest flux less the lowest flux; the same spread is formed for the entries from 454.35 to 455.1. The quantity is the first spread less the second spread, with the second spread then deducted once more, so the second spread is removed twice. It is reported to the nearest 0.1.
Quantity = 1.2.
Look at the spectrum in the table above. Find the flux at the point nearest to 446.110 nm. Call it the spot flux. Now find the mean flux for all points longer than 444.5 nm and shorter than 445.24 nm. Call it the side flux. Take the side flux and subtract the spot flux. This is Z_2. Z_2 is 1.9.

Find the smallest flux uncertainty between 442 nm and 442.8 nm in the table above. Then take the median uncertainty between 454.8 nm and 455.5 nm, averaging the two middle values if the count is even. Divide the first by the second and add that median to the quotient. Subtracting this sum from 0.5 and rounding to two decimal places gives -1.40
